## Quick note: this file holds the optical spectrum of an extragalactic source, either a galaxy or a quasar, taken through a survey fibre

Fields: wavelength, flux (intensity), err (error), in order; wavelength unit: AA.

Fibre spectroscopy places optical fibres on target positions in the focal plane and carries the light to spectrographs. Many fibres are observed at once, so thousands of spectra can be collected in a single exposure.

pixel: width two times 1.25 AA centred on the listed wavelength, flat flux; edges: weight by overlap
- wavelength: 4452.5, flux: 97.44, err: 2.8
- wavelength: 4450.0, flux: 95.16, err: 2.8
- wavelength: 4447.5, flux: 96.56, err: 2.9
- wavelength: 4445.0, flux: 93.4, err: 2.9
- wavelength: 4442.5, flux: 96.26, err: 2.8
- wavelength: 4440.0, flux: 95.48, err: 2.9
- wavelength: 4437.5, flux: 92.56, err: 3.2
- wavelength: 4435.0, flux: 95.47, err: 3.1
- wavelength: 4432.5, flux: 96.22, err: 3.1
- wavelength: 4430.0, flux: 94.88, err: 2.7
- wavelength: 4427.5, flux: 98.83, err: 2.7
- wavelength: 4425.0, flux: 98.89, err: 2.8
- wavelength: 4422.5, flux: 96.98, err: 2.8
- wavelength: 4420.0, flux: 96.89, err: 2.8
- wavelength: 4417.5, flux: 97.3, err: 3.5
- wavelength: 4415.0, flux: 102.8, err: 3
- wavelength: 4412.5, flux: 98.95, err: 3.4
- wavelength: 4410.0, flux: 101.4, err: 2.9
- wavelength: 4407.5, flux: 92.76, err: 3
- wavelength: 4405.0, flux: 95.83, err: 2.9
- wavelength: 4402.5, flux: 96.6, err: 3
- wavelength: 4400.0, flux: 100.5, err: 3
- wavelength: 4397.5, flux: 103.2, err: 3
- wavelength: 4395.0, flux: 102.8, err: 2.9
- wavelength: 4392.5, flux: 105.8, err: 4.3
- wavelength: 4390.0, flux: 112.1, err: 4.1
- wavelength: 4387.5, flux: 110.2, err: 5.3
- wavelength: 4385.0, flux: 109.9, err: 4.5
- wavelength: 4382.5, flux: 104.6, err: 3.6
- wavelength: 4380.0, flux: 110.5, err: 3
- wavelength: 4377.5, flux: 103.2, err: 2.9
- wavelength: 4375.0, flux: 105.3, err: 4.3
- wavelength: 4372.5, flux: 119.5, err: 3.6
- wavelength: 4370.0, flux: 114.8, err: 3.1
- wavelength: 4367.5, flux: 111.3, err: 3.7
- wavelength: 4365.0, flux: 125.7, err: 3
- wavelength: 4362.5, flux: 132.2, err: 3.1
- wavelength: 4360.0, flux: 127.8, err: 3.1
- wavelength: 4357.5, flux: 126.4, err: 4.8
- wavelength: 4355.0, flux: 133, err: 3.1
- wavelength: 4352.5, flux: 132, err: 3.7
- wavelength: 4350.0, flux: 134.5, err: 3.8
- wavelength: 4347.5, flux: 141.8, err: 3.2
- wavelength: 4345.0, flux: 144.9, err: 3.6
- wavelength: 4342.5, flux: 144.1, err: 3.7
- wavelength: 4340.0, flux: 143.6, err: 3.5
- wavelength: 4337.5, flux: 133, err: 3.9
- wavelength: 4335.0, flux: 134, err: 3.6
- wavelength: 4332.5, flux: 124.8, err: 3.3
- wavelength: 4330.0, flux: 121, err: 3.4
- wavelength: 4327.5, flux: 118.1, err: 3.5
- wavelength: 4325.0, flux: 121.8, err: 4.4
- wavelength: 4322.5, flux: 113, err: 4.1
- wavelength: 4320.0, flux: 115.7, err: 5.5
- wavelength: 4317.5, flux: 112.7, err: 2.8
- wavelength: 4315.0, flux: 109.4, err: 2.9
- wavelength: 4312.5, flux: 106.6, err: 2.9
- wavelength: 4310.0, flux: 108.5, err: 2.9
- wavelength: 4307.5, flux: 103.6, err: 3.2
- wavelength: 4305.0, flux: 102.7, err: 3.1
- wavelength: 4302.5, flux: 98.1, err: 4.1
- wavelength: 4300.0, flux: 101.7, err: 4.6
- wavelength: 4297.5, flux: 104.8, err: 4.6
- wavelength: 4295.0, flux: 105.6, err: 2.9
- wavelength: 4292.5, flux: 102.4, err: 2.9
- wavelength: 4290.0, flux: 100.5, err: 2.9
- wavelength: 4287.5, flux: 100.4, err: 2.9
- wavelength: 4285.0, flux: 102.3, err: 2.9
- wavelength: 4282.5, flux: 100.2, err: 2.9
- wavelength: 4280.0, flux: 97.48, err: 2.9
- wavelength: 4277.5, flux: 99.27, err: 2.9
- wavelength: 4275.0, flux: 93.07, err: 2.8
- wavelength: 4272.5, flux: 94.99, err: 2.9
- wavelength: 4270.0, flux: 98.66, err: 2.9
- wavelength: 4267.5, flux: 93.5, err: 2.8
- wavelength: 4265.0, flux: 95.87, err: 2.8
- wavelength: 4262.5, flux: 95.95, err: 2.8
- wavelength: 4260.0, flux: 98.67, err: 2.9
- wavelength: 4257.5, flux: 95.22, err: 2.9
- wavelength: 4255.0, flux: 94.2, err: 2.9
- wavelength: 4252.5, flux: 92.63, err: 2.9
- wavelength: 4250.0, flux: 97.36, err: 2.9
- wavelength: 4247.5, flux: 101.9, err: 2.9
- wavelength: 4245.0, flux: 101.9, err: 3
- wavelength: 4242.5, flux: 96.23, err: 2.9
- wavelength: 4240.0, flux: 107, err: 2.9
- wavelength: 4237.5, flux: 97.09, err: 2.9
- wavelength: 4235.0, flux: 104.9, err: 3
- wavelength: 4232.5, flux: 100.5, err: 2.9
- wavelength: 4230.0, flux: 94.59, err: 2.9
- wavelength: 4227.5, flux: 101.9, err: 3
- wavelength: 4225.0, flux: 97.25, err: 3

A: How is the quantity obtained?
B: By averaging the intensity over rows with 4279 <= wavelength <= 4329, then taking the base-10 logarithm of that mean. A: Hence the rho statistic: 2.03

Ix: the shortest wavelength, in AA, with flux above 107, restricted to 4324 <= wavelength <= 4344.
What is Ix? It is 4325.0 AA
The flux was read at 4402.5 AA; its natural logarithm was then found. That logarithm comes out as 4.57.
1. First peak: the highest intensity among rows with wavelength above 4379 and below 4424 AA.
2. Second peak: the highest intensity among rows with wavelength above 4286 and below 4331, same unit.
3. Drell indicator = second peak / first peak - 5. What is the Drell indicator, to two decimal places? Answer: -3.91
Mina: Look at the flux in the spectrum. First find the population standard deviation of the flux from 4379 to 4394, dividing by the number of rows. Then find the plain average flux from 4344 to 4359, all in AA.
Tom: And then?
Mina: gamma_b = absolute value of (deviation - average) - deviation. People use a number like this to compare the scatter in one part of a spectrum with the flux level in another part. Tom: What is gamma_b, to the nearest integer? 130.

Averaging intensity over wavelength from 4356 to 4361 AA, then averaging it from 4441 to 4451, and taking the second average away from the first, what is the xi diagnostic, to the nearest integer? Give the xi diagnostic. 32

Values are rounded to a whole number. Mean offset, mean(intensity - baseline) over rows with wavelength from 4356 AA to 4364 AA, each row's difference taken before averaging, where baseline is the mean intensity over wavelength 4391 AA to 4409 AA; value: 29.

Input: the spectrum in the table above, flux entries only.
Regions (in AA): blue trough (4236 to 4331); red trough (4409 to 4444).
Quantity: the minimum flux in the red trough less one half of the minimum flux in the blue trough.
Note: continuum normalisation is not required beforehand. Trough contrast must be 46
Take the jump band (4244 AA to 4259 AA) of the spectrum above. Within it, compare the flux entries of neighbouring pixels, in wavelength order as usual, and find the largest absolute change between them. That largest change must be 4.7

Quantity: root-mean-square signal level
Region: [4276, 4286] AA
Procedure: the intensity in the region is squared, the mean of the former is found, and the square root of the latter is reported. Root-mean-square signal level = 100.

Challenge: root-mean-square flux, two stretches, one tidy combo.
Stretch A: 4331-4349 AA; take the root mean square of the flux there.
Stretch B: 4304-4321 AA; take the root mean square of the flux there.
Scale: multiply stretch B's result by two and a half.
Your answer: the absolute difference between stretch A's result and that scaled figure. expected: 133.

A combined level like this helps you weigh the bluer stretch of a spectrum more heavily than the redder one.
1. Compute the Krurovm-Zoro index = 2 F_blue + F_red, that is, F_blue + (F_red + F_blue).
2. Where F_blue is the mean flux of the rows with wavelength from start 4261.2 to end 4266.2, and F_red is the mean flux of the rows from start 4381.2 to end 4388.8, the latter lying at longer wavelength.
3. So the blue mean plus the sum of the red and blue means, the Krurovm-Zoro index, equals 300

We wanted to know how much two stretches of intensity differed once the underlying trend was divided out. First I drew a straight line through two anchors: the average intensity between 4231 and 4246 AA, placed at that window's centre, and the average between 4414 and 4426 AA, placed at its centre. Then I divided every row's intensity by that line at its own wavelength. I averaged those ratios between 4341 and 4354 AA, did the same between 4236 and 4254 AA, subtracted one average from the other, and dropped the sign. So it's 0.419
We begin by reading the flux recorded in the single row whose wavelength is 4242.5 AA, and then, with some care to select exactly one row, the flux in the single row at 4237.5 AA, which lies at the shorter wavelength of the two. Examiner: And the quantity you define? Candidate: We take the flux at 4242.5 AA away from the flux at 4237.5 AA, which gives 1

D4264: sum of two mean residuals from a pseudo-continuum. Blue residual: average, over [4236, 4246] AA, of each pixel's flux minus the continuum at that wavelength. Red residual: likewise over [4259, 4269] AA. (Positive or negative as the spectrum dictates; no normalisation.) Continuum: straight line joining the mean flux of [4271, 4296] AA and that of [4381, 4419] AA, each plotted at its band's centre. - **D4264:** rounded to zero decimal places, -1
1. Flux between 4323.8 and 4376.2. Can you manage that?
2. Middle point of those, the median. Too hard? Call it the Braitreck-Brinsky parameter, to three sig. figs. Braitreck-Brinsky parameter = 128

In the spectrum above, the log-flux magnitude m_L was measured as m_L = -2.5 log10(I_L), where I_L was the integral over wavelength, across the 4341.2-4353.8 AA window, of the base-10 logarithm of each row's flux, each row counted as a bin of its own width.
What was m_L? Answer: -3.6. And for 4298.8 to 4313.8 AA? -3.7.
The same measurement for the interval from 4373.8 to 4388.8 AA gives -3.7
